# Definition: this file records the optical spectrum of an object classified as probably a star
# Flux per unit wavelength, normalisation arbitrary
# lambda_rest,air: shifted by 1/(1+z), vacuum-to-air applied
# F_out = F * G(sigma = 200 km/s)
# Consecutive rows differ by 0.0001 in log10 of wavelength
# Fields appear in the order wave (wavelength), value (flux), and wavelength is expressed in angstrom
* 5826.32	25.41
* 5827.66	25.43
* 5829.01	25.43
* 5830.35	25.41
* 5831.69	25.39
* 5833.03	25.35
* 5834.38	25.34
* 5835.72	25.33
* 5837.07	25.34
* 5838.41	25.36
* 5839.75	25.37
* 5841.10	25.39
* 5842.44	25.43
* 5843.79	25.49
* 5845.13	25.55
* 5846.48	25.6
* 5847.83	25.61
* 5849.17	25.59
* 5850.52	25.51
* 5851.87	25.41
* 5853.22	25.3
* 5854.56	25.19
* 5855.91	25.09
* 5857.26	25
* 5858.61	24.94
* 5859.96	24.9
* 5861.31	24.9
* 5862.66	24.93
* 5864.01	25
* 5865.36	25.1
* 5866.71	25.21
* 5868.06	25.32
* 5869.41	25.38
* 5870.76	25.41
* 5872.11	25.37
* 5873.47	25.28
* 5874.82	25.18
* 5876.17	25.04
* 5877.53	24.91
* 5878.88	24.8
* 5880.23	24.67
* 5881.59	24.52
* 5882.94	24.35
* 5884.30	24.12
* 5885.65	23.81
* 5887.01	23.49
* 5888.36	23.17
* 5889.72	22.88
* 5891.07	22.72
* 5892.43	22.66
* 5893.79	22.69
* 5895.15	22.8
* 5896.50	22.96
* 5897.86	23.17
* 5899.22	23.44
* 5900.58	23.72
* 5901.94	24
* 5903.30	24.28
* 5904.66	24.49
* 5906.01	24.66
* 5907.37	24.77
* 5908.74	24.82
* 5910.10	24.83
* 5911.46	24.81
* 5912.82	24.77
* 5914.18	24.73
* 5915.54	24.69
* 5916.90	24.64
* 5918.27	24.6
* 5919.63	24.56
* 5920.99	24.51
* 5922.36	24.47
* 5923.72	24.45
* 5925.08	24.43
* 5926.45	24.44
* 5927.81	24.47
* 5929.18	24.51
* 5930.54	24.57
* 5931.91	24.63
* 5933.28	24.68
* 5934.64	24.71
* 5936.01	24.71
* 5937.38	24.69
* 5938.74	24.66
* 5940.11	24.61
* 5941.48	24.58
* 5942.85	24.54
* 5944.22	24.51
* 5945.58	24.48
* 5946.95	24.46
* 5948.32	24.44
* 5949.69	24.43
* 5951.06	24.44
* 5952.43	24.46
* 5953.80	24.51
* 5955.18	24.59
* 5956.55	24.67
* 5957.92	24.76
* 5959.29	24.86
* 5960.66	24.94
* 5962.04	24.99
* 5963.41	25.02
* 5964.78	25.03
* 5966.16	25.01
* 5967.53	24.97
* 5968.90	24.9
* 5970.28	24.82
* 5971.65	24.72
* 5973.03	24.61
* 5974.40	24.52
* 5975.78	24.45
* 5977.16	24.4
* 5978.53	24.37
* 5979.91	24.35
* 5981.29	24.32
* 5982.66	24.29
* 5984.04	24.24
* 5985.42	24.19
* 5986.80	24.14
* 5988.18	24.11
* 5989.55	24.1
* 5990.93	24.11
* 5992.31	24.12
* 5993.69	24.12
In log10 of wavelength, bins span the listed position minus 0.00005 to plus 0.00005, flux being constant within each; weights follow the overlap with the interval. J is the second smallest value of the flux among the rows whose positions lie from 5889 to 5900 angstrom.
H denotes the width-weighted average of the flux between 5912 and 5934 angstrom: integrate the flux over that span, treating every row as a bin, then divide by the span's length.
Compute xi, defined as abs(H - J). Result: 1.89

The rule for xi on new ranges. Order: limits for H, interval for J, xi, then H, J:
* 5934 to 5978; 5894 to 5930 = 1.71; 24.7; 22.96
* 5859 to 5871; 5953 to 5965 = 0.53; 25.1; 24.59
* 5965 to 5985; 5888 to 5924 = 1.88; 24.6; 22.69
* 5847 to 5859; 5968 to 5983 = 0.98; 25.3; 24.32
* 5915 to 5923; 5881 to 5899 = 1.87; 24.6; 22.69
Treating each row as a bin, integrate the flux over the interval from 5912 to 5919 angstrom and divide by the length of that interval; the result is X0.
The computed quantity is 24.7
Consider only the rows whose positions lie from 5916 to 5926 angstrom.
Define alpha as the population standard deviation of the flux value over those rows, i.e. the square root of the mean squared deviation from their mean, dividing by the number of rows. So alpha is 0.07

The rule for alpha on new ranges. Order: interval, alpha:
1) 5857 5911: 0.88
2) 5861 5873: 0.19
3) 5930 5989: 0.24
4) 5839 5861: 0.23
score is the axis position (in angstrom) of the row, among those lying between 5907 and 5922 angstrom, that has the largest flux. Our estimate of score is 5910.10 angstrom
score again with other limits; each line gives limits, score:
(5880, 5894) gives 5880.23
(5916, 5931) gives 5916.90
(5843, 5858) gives 5847.83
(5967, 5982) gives 5967.53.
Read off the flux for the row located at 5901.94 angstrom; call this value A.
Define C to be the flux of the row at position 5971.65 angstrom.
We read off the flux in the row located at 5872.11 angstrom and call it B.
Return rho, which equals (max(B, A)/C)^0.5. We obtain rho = 1.01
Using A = 24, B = 25.37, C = 24.72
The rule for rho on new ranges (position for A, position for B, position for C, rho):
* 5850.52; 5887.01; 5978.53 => 1.02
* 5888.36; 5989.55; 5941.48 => 0.99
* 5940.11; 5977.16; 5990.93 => 1.01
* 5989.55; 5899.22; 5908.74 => 0.99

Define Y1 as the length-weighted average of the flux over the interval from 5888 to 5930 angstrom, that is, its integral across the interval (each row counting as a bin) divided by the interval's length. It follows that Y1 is 24.1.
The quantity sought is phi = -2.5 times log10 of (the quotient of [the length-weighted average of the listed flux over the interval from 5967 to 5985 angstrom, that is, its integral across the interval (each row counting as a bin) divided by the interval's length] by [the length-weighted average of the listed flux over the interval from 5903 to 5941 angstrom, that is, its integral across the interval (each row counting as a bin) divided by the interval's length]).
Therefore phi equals 0.004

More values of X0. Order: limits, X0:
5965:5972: 24.9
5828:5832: 25.4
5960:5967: 25.0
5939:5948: 24.5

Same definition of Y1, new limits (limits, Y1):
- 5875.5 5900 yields 23.7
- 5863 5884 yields 25.0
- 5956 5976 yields 24.8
